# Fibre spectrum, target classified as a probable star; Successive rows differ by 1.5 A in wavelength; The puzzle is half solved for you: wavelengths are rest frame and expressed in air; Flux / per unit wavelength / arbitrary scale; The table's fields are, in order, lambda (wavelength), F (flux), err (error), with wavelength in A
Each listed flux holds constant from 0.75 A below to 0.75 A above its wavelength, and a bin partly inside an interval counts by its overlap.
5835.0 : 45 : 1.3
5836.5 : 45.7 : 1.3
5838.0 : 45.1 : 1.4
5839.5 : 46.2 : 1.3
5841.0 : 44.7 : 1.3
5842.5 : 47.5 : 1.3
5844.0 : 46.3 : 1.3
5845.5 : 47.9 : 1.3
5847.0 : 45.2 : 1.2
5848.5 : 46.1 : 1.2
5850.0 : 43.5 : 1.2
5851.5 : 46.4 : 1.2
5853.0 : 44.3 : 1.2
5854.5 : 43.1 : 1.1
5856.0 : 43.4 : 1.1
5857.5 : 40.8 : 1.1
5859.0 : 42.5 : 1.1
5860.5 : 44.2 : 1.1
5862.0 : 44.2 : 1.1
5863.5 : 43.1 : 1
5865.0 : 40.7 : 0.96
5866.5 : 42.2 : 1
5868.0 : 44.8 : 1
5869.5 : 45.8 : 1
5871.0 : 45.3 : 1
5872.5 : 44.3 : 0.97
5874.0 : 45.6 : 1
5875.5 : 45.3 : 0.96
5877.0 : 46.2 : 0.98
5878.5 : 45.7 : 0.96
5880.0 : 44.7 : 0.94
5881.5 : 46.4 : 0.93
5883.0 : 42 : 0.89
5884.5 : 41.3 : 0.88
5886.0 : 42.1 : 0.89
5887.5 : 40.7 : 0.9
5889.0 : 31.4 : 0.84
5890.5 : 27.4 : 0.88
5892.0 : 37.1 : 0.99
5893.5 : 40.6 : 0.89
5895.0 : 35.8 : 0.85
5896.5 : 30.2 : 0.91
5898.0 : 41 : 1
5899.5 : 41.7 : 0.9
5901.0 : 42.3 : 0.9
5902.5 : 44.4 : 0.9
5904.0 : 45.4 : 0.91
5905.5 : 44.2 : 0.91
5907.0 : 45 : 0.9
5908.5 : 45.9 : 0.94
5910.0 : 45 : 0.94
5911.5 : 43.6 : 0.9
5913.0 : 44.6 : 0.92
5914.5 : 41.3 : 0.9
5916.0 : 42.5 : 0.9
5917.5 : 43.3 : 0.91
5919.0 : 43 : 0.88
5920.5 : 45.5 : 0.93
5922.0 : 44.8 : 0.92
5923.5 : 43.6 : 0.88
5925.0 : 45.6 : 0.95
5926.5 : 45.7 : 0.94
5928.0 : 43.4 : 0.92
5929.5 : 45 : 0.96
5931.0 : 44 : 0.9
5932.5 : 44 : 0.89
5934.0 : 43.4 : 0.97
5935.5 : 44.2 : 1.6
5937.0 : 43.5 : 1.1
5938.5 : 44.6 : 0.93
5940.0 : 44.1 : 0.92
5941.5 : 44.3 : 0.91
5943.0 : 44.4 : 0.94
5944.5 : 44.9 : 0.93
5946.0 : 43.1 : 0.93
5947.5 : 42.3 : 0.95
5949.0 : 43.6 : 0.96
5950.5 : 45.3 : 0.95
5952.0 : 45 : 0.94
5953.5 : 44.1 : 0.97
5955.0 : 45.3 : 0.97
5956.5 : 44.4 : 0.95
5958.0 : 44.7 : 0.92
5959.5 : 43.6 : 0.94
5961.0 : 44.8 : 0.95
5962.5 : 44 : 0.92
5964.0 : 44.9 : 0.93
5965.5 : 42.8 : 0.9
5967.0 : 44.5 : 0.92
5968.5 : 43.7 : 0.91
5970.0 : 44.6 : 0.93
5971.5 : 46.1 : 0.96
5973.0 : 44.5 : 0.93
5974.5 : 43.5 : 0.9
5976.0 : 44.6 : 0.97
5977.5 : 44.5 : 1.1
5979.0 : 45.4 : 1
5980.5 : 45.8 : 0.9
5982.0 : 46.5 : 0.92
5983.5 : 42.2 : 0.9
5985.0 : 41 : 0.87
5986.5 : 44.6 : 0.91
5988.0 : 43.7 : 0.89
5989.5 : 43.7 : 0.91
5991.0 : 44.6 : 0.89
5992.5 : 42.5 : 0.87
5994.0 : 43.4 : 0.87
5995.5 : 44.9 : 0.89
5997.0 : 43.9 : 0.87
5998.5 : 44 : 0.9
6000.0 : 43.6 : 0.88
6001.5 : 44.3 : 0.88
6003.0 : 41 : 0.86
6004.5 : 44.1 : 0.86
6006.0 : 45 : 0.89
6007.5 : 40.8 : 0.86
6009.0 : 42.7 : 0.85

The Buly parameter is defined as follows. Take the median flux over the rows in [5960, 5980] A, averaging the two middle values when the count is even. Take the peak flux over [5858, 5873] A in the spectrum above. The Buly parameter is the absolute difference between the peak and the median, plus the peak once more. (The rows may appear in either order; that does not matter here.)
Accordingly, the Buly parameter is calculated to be 47.1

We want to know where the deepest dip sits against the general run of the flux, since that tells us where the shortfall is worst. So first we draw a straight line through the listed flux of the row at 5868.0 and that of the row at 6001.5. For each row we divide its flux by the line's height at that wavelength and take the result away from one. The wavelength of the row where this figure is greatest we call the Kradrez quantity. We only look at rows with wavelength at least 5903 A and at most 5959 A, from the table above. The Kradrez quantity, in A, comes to 5914.5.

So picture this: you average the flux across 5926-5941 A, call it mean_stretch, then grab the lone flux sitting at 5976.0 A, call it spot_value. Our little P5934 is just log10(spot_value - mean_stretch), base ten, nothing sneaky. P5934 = -0.4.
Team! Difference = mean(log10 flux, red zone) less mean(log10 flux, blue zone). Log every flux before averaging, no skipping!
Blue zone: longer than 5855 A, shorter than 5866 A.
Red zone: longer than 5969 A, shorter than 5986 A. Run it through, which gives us 0.017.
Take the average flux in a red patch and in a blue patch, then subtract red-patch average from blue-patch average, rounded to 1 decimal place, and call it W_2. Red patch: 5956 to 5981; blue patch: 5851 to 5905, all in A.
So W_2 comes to -2.5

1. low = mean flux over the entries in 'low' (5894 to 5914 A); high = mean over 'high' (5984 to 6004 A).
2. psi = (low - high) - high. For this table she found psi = -44.7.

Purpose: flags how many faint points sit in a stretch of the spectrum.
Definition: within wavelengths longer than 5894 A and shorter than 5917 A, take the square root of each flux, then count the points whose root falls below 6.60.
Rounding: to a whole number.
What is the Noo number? 7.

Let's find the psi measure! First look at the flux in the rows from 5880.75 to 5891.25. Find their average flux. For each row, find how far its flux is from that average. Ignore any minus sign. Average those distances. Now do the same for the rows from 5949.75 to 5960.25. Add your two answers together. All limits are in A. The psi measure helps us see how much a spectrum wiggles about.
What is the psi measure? 5.9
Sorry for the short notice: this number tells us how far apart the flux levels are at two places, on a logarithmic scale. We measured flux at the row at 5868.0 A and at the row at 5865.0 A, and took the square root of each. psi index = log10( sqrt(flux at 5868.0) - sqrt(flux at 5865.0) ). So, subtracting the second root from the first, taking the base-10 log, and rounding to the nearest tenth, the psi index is -0.5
